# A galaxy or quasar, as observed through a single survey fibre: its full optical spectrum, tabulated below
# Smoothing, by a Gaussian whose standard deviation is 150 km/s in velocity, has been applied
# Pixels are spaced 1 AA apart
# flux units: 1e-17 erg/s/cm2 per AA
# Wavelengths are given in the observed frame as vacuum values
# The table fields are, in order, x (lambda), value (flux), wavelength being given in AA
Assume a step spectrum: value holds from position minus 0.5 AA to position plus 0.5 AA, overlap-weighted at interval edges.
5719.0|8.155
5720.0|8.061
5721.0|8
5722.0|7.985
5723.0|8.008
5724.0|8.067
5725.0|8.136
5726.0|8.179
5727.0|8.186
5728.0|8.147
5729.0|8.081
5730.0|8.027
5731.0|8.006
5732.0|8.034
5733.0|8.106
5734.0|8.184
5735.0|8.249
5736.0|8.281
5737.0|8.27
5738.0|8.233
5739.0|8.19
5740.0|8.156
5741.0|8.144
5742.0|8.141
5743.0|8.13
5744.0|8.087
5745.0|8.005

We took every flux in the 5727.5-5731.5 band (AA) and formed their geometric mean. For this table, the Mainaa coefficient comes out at 8.07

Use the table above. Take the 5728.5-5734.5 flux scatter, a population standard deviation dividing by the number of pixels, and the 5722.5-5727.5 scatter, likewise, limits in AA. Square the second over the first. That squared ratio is 1.3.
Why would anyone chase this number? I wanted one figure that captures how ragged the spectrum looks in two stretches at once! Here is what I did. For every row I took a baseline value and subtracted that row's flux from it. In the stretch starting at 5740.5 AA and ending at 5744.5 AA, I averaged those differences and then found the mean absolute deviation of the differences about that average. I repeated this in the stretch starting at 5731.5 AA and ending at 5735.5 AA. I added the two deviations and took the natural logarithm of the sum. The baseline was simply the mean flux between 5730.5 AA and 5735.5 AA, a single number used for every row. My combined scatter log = -2.38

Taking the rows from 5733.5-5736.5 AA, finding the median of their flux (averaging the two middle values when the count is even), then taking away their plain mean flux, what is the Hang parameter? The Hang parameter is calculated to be 0.011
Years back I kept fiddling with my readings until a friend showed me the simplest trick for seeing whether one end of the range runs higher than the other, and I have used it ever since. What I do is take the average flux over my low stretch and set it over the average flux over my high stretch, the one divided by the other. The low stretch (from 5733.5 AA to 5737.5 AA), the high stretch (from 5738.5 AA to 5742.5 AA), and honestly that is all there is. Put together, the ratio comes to 1.01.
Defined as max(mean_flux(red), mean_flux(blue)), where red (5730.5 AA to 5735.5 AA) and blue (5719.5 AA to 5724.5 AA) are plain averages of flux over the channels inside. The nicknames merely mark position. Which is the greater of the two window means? 8.12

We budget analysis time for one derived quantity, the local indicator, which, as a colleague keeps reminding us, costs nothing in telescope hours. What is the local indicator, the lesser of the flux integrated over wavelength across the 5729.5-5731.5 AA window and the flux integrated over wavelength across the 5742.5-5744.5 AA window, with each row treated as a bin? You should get 16.0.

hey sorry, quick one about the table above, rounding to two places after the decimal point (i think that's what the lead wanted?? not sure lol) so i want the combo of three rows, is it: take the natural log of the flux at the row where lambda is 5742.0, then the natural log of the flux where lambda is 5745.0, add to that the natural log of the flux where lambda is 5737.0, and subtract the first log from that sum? 2.10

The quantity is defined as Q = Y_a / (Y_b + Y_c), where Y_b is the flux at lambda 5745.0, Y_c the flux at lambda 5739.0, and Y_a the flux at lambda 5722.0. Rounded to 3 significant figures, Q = 0.493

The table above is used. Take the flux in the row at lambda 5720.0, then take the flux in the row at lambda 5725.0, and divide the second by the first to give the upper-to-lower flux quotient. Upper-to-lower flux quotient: 1.01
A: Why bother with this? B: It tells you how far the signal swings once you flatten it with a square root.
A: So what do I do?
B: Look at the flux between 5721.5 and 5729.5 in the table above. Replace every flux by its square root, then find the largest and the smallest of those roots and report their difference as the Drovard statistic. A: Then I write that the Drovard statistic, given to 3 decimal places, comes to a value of 0.035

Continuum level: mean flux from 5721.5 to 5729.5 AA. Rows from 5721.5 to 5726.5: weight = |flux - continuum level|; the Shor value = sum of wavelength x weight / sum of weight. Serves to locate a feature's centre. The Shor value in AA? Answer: 5723.7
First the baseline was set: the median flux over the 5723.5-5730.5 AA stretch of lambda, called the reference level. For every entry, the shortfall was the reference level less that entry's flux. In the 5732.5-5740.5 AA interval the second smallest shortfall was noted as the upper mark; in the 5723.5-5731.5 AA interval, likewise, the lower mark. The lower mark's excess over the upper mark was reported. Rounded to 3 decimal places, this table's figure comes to 0.091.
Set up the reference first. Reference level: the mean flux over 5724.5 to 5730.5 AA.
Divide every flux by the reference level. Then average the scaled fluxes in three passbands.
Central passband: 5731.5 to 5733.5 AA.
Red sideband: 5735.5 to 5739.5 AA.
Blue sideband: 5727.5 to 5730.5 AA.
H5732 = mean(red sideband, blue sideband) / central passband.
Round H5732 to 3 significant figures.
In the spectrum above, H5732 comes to 1.01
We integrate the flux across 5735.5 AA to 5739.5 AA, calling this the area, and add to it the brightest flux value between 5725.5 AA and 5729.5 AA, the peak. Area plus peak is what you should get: 41.2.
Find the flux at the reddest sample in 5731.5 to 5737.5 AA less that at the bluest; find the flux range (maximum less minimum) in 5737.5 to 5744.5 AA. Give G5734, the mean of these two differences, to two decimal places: 0.19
